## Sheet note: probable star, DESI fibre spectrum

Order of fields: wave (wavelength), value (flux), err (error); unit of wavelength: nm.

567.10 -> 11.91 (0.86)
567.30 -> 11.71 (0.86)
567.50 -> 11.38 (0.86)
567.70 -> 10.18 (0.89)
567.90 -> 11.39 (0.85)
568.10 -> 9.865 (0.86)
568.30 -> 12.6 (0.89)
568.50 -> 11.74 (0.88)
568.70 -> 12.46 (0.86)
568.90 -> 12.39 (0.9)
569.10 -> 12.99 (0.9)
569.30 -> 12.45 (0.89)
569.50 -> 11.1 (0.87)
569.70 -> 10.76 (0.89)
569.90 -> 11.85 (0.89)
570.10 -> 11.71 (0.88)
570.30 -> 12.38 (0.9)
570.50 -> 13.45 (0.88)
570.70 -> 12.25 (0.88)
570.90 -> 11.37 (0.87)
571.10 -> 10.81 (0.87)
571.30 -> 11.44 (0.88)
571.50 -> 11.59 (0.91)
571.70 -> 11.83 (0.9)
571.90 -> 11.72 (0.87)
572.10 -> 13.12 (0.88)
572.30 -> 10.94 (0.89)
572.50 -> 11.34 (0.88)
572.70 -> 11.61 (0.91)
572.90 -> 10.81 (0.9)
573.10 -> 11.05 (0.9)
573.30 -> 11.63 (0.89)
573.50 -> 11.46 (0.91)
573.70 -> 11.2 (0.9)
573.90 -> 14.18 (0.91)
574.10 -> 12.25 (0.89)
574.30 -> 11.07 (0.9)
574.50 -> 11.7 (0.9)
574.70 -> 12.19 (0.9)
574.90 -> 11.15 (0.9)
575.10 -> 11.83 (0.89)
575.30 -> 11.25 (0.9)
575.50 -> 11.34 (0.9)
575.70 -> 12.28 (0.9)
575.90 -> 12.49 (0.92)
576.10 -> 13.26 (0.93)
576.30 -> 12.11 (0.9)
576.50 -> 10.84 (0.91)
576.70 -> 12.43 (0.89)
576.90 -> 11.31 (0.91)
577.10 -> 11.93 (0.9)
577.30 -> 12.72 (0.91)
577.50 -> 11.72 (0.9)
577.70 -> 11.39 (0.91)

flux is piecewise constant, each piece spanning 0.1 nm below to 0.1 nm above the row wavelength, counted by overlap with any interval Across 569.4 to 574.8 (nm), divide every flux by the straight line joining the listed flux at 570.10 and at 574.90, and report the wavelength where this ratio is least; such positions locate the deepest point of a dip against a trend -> 569.70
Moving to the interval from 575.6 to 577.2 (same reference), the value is 576.50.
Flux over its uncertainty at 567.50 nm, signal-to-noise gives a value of 13.2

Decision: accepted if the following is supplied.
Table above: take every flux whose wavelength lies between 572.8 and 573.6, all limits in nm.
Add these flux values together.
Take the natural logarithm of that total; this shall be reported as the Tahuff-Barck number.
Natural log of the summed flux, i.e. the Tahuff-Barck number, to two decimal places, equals 3.81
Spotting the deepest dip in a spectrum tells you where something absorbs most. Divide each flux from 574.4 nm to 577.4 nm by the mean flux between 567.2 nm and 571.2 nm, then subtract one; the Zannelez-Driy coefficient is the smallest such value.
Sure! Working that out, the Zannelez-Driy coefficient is -0.077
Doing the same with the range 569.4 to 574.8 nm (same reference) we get -0.084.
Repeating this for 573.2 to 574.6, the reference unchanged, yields -0.057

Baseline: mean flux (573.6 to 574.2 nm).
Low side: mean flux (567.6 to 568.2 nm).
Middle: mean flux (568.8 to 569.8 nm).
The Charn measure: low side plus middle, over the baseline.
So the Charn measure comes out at 1.79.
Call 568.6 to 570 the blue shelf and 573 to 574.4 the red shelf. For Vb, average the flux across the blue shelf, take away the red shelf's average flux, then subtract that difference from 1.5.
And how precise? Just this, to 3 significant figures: 1.33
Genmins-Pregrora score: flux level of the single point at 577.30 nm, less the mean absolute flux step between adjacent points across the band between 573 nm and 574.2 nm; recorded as 11.5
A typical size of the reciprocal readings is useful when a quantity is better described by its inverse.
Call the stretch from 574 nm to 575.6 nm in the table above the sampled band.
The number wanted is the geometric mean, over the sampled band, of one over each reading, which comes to 0.086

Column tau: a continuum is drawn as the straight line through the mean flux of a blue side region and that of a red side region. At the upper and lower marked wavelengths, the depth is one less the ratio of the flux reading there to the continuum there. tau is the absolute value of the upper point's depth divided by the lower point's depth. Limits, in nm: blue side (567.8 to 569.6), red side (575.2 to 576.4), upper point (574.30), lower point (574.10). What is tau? 5.4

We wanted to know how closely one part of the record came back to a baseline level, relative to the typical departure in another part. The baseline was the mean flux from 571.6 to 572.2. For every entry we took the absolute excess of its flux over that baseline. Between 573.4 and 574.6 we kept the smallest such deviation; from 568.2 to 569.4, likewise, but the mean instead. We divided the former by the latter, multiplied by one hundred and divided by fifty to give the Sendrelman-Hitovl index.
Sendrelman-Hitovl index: 0.14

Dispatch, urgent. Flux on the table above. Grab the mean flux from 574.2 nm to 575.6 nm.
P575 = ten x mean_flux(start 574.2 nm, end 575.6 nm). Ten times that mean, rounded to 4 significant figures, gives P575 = 115.0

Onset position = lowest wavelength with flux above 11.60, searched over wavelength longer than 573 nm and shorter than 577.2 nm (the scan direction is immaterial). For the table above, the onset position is 573.30 nm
